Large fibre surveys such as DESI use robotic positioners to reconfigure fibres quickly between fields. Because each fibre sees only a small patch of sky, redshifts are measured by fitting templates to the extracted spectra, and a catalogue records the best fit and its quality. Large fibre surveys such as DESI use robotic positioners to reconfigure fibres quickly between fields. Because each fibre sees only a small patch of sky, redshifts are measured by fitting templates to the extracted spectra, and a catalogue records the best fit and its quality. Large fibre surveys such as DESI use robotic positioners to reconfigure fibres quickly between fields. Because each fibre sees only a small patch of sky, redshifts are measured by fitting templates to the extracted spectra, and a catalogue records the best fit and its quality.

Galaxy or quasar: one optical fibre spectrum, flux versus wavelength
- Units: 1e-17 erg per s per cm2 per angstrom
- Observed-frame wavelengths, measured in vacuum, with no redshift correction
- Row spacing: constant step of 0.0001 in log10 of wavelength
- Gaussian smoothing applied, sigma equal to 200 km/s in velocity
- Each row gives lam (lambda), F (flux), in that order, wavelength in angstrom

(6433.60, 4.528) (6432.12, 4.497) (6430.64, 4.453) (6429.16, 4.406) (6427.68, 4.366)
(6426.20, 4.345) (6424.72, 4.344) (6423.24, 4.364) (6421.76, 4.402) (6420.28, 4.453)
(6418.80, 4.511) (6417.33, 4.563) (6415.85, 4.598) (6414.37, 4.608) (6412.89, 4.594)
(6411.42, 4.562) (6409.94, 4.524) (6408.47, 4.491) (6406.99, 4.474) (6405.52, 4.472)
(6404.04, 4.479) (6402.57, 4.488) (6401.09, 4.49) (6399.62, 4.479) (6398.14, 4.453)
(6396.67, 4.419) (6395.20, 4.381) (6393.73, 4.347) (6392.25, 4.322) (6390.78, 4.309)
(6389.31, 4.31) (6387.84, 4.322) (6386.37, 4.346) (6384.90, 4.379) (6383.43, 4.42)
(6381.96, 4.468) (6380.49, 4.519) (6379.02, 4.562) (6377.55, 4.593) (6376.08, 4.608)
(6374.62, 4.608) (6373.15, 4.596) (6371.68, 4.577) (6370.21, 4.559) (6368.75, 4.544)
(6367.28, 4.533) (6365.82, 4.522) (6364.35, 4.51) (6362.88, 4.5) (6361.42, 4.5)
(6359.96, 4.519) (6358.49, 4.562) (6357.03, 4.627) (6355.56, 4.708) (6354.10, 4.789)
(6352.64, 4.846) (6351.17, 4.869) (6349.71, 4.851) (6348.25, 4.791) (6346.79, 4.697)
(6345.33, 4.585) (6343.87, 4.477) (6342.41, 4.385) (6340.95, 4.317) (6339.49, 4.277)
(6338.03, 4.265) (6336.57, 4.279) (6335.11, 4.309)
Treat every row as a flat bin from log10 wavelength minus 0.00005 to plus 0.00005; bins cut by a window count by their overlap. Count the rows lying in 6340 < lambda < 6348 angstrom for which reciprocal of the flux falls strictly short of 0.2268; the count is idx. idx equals 3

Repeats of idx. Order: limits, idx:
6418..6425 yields 2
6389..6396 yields 0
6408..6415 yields 5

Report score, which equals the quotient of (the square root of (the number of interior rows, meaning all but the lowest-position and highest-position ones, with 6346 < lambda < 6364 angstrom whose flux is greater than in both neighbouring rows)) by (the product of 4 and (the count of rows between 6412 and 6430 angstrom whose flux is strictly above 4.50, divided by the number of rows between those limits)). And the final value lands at 0.60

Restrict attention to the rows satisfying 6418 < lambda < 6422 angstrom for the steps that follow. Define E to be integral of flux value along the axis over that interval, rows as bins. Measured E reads 17.9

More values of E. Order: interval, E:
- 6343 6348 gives 23.0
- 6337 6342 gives 21.5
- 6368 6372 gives 18.2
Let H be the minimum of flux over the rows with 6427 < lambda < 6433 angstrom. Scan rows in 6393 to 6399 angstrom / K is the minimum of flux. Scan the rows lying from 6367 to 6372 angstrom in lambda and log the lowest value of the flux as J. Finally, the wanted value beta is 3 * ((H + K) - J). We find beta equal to 12.5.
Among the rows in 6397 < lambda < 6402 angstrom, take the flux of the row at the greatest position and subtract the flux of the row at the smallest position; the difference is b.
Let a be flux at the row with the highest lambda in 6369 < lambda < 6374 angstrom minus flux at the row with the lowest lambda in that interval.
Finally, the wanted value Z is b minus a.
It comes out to 0.00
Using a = 0.037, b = 0.04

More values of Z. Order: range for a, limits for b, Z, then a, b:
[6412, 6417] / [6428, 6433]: 0.09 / 0.004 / 0.09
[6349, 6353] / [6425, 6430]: 0.07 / -0.005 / 0.06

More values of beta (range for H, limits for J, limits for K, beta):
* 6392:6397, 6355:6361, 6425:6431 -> 12.4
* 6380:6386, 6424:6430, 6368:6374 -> 13.7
